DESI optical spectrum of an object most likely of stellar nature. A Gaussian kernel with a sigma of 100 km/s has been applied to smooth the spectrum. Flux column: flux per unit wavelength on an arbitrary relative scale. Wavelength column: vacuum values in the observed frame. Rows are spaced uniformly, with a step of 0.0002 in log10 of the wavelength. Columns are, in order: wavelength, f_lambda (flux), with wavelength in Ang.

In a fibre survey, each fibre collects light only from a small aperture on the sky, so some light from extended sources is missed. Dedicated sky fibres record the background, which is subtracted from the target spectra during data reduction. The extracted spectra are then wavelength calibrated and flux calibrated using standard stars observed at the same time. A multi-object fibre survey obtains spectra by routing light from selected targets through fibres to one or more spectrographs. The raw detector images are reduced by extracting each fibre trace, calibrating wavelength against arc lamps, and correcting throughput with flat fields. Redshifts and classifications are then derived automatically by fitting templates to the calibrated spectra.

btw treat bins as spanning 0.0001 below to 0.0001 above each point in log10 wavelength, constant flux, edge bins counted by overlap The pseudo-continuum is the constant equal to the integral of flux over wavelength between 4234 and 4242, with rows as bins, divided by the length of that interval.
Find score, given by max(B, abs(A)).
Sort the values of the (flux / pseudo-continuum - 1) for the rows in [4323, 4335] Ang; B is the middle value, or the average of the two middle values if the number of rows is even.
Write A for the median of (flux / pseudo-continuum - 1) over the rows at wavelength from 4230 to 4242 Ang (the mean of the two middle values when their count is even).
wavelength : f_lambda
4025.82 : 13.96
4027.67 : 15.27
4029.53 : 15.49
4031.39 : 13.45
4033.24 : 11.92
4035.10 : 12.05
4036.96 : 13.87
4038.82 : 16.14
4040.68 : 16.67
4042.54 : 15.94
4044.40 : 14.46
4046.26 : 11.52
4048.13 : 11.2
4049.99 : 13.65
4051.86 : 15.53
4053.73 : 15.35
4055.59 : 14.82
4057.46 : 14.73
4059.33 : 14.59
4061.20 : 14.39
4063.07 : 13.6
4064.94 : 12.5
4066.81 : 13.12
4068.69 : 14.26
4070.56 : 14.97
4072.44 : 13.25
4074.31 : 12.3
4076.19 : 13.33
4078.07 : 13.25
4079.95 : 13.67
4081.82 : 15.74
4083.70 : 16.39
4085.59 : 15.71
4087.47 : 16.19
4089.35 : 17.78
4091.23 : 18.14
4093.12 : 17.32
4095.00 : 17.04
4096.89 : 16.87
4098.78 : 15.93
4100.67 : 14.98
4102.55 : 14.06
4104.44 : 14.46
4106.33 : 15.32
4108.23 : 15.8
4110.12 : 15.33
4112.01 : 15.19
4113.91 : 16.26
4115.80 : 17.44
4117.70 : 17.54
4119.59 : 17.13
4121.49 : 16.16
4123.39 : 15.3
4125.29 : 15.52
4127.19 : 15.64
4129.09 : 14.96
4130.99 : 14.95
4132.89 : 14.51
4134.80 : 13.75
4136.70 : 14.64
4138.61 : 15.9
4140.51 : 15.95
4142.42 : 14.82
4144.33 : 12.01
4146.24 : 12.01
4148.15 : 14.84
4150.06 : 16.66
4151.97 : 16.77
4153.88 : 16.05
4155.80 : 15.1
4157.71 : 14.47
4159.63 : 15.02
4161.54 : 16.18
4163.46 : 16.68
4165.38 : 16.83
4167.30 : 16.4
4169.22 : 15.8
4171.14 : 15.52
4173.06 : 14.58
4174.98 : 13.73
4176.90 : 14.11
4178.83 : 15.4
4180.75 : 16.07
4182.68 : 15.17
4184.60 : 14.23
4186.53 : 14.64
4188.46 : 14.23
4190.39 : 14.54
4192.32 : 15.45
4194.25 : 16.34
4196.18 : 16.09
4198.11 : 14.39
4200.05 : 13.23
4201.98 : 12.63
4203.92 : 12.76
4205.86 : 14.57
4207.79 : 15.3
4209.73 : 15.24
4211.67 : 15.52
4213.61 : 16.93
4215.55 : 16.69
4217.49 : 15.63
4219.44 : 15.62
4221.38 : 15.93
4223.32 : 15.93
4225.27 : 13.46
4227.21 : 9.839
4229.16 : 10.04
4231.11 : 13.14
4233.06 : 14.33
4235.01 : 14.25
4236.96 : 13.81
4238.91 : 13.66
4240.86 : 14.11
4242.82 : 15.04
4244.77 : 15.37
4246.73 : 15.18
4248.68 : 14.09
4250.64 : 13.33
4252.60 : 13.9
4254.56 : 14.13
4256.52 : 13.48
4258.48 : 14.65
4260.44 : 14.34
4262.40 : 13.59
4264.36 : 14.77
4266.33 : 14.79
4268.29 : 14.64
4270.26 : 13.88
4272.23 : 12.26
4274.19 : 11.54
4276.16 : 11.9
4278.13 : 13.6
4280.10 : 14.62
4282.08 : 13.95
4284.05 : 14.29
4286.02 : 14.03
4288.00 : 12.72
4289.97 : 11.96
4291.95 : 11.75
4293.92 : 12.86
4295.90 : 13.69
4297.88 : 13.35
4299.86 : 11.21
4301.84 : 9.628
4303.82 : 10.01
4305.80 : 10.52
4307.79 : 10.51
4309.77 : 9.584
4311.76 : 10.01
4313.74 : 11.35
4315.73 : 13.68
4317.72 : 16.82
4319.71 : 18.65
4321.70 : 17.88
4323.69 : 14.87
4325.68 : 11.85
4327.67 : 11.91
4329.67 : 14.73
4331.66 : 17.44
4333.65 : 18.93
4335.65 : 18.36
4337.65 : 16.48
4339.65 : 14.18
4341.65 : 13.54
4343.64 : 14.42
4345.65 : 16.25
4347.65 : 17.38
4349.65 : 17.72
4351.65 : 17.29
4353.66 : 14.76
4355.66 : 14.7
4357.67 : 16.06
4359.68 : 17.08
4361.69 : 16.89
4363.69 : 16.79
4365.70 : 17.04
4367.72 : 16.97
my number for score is 0.059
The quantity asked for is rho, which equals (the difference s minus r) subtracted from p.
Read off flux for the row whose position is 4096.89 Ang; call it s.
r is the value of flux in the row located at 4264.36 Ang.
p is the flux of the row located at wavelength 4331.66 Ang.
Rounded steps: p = 17.44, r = 14.77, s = 16.87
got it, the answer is 15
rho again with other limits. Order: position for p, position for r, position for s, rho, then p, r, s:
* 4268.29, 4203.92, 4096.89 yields 11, 14.64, 12.76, 16.87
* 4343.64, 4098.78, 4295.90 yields 17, 14.42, 15.93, 13.69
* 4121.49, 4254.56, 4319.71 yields 12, 16.16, 14.13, 18.65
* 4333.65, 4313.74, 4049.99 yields 17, 18.93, 11.35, 13.65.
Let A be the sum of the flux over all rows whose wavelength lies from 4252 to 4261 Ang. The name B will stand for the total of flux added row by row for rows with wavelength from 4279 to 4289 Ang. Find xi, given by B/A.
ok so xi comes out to 0.99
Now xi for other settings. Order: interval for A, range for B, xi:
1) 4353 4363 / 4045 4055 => 0.85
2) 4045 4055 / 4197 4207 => 1.00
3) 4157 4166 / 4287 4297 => 0.80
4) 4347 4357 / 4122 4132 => 0.93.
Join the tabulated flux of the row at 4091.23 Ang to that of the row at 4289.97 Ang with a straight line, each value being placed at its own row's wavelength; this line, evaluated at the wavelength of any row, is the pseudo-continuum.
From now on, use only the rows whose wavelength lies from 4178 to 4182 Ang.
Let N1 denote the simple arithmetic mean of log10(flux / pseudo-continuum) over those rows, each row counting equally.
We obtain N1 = 0.01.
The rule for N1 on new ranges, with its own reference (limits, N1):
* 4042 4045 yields -0.11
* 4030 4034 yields -0.20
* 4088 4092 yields -0.01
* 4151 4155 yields 0.00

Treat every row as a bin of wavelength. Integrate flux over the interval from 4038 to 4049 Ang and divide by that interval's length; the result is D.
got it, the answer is 14.3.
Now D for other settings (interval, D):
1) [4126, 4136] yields 14.8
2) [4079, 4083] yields 14.8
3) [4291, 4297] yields 12.8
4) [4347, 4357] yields 16.3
